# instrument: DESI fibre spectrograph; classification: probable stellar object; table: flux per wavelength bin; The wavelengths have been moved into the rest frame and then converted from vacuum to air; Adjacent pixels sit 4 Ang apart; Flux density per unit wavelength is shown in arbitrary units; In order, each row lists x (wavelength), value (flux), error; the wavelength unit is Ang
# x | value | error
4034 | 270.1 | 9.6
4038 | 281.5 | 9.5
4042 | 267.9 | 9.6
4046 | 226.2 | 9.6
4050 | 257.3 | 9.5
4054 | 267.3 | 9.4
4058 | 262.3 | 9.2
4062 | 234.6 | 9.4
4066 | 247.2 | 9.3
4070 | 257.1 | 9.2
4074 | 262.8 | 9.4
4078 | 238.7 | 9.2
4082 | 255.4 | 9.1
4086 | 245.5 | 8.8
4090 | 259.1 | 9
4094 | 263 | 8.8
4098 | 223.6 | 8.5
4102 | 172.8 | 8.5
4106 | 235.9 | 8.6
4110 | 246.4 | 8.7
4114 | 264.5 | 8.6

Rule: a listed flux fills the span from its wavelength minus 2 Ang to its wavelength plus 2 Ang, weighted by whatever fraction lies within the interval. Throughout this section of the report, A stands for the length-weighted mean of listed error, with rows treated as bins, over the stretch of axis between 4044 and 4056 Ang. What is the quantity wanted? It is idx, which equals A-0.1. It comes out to 9.40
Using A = 9.50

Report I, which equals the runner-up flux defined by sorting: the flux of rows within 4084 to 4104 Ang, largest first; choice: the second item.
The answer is 259.1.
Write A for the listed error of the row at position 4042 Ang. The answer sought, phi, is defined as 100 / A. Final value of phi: 10.4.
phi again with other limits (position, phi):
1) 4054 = 10.6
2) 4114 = 11.6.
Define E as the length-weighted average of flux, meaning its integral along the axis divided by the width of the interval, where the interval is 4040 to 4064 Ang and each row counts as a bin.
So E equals 253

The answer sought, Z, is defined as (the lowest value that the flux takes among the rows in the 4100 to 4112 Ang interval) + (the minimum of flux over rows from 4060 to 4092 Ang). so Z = 407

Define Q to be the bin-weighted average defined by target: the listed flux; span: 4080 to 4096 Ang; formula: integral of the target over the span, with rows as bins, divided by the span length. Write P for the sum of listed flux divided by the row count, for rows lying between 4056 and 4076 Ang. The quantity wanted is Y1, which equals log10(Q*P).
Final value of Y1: 4.81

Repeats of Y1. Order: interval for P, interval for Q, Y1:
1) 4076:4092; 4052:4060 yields 4.82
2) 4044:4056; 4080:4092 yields 4.80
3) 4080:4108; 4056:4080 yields 4.77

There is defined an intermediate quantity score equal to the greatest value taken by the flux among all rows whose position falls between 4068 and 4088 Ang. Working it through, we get 262.8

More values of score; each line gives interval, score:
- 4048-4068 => 267.3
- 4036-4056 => 281.5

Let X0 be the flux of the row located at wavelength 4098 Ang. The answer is 223.6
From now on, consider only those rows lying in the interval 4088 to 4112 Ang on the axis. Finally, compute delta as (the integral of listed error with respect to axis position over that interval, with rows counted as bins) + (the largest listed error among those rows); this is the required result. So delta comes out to 217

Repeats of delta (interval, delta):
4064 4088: 229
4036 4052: 162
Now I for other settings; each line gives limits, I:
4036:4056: 267.9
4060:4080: 257.1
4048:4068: 262.3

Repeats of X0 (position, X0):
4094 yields 263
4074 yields 262.8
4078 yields 238.7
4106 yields 235.9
